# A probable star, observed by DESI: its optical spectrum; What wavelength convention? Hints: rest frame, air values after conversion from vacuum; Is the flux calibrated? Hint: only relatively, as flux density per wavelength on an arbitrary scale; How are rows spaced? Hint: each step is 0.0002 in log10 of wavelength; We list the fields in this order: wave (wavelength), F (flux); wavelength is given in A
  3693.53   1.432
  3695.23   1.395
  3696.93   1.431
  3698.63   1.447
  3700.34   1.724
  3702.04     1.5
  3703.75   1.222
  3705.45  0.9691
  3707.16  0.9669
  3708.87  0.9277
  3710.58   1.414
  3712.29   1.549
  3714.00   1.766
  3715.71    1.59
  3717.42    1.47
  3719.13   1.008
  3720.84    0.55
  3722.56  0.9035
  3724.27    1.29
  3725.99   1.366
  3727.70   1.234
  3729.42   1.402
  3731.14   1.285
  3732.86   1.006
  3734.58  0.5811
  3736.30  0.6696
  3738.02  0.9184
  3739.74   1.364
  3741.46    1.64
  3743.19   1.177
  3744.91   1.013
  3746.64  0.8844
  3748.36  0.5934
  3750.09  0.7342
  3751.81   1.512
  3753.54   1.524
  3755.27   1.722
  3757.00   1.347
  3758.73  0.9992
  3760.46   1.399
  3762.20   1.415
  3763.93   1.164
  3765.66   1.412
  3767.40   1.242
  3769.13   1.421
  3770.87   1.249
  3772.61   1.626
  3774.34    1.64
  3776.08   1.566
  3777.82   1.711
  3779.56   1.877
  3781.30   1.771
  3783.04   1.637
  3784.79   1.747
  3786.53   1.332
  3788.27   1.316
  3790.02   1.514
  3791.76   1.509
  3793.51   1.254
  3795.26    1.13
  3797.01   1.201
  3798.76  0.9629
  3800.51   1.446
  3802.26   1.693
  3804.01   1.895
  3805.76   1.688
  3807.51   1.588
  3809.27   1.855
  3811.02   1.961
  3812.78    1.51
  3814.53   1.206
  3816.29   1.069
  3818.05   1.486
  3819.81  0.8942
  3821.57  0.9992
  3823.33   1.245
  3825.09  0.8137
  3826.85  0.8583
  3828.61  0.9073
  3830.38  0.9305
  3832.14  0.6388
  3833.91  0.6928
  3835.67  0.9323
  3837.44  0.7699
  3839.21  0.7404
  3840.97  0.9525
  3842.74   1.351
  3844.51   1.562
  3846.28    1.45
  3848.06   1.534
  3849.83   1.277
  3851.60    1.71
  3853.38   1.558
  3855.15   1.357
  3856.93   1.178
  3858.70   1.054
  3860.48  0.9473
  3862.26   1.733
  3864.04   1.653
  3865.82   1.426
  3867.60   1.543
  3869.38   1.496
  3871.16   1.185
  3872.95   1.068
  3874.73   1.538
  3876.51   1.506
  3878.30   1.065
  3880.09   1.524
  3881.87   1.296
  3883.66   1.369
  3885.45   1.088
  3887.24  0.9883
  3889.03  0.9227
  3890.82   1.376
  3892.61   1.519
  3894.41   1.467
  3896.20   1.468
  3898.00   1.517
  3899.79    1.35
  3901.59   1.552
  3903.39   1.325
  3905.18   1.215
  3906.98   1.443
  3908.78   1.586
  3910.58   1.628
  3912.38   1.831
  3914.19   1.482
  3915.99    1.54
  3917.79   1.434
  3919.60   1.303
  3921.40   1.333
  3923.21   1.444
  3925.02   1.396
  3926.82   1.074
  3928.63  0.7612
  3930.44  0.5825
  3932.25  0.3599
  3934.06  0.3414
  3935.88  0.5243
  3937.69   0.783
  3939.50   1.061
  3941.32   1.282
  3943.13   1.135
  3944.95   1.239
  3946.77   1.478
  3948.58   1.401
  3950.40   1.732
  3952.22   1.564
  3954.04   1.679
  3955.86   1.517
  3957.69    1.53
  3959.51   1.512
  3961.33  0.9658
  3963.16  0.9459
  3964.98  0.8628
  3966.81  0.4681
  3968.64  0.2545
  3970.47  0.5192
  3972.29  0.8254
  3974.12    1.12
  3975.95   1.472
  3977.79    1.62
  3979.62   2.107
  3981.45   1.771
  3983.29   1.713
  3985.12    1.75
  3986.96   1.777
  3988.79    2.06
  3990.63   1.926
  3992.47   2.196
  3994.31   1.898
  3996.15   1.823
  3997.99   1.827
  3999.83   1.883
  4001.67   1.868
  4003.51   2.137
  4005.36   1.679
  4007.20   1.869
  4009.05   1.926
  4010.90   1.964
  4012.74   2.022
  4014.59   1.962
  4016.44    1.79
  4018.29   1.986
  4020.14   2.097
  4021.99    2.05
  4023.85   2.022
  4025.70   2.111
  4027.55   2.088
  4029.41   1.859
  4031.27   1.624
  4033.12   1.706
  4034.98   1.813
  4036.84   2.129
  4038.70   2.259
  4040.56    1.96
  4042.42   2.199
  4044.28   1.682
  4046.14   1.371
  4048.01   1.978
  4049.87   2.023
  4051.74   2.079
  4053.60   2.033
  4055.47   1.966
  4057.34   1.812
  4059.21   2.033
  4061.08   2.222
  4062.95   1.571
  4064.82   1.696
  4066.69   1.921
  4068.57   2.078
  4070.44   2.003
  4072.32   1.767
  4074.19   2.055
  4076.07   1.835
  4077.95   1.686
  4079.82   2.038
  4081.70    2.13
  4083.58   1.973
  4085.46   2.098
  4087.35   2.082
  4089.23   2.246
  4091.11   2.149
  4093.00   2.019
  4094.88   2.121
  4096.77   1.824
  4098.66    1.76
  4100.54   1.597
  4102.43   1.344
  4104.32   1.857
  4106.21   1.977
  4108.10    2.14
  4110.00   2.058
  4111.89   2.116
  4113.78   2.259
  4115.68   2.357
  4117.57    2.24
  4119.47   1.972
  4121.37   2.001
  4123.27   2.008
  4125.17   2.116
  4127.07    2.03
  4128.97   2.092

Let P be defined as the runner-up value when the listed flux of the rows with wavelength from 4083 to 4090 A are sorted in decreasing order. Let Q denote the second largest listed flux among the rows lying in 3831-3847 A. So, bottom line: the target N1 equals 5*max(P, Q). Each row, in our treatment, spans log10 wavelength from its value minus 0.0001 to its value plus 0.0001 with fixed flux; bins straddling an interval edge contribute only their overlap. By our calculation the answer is 10.5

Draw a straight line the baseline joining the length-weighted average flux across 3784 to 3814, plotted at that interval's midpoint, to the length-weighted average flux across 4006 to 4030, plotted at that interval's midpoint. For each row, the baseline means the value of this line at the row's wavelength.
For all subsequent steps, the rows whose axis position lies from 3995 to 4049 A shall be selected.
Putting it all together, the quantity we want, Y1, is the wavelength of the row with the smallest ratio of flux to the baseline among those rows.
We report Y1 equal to 4046.14 A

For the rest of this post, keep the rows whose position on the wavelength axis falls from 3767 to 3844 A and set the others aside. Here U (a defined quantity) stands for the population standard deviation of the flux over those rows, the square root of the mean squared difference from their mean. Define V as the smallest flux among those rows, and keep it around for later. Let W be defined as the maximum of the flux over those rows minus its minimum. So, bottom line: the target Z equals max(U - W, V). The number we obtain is 0.6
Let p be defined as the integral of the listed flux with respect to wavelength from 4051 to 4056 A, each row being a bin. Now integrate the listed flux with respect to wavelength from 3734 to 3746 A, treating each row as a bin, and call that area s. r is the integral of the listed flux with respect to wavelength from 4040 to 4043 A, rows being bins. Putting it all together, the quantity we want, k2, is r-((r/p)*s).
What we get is -2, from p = 10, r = 6.2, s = 13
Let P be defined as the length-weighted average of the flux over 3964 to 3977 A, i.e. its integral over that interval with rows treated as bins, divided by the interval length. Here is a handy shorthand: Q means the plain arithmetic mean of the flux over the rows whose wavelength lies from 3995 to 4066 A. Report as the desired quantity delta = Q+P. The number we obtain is 2.7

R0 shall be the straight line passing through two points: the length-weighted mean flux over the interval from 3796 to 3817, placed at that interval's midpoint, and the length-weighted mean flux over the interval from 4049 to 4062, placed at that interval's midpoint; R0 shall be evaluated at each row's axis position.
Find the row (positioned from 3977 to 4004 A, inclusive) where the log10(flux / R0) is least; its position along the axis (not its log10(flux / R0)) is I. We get 3977.79 A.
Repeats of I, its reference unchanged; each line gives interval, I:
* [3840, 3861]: 3860.48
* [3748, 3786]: 3748.36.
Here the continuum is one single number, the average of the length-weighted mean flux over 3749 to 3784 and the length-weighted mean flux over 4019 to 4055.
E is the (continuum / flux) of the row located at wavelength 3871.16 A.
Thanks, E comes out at 1.43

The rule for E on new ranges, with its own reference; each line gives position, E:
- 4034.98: 0.94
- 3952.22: 1.09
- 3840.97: 1.78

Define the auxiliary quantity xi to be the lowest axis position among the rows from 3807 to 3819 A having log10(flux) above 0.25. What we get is 3809.27 A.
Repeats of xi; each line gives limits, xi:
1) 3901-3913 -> 3912.38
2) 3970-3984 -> 3979.62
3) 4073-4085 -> 4074.19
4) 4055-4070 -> 4055.47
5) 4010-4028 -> 4010.90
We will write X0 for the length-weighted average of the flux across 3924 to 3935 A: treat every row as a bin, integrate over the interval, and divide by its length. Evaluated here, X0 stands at 0.76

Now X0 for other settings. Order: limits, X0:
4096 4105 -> 1.67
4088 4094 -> 2.14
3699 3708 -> 1.29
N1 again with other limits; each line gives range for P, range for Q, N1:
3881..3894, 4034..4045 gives 11.0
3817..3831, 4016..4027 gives 10.5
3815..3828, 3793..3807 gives 8.5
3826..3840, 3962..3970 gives 4.7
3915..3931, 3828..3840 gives 7.2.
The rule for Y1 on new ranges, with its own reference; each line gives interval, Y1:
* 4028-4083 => 4046.14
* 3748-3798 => 3748.36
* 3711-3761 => 3720.84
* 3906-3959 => 3934.06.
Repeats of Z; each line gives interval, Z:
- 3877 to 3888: 1.0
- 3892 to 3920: 1.2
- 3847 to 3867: 0.9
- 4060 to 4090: 1.6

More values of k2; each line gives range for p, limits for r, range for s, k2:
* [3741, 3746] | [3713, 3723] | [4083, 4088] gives -8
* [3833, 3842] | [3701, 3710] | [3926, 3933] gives 4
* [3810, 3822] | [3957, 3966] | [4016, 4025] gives -1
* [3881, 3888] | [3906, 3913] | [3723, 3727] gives 4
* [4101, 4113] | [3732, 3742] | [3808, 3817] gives 4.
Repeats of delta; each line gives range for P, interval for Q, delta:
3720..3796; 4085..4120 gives 3.3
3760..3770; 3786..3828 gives 2.7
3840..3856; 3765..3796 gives 2.9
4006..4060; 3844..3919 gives 3.3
